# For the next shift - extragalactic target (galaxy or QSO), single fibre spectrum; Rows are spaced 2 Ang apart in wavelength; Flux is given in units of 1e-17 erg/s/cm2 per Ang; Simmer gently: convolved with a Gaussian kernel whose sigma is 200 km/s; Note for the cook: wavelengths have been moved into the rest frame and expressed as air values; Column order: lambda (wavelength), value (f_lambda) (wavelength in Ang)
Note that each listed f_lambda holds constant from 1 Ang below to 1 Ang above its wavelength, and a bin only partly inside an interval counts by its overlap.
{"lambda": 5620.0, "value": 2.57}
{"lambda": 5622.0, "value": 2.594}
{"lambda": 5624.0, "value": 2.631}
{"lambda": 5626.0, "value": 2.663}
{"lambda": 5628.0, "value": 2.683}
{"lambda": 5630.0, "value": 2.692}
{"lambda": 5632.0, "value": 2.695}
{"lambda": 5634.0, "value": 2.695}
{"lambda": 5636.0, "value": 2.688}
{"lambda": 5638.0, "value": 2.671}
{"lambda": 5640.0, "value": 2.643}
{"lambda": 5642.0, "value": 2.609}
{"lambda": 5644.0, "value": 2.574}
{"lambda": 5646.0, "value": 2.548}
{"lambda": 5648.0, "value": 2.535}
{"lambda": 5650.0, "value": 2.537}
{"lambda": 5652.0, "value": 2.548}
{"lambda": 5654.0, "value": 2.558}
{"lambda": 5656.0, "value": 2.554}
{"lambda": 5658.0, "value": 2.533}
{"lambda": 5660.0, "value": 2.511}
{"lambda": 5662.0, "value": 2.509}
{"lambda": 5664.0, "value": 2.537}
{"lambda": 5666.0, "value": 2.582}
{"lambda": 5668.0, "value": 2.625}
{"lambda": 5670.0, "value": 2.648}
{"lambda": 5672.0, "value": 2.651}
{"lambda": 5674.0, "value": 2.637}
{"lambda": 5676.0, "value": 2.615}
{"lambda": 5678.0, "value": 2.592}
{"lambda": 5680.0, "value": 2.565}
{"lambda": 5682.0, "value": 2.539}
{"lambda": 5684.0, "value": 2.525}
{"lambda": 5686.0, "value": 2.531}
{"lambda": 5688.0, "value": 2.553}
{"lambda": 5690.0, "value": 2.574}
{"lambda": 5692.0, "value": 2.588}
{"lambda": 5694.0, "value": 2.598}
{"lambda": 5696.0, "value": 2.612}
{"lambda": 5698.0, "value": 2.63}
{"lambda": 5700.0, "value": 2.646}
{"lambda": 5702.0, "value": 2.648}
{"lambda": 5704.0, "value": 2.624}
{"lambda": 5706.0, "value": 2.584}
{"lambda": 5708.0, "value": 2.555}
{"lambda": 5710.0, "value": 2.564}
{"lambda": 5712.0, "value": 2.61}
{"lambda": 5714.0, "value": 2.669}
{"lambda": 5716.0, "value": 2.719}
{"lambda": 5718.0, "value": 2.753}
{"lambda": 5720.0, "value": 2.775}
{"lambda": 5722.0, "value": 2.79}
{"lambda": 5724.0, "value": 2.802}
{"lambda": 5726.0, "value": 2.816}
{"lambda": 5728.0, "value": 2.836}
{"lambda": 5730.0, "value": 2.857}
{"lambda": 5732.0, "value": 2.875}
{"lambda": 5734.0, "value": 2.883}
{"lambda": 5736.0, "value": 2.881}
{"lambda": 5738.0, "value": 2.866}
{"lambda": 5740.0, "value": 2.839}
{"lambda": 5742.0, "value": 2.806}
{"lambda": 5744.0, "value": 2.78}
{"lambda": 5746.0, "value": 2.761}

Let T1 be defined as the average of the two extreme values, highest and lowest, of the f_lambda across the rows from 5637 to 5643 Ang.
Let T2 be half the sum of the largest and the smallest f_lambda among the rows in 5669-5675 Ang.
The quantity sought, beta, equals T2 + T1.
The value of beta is 5.28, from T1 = 2.64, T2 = 2.64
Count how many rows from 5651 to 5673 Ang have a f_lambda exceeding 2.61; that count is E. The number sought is 3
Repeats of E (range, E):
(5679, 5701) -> 3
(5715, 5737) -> 11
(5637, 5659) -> 2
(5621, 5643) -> 9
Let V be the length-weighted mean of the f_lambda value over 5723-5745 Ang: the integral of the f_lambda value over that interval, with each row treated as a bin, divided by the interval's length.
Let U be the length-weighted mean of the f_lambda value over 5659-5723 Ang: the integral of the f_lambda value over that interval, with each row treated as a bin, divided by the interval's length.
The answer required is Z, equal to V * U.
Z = 7.42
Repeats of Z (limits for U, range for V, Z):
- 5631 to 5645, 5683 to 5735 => 7.11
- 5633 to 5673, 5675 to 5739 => 6.93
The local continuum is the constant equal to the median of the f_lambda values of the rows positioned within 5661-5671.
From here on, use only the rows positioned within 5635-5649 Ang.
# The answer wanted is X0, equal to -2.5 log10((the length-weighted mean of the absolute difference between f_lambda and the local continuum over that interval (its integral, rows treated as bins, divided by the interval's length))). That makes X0 3.2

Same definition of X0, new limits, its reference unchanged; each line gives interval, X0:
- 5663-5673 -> 3.4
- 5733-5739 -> 1.3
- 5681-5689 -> 3.4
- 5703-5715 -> 3.7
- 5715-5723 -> 1.9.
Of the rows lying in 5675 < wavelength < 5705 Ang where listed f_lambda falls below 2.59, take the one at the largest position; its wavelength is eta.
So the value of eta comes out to 5692.0 Ang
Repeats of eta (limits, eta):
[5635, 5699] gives 5692.0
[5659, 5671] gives 5666.0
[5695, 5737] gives 5710.0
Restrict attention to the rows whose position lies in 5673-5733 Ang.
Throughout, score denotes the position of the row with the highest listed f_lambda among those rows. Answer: 5732.0 Ang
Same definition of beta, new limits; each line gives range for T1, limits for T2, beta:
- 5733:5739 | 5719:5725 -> 5.66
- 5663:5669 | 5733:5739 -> 5.46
